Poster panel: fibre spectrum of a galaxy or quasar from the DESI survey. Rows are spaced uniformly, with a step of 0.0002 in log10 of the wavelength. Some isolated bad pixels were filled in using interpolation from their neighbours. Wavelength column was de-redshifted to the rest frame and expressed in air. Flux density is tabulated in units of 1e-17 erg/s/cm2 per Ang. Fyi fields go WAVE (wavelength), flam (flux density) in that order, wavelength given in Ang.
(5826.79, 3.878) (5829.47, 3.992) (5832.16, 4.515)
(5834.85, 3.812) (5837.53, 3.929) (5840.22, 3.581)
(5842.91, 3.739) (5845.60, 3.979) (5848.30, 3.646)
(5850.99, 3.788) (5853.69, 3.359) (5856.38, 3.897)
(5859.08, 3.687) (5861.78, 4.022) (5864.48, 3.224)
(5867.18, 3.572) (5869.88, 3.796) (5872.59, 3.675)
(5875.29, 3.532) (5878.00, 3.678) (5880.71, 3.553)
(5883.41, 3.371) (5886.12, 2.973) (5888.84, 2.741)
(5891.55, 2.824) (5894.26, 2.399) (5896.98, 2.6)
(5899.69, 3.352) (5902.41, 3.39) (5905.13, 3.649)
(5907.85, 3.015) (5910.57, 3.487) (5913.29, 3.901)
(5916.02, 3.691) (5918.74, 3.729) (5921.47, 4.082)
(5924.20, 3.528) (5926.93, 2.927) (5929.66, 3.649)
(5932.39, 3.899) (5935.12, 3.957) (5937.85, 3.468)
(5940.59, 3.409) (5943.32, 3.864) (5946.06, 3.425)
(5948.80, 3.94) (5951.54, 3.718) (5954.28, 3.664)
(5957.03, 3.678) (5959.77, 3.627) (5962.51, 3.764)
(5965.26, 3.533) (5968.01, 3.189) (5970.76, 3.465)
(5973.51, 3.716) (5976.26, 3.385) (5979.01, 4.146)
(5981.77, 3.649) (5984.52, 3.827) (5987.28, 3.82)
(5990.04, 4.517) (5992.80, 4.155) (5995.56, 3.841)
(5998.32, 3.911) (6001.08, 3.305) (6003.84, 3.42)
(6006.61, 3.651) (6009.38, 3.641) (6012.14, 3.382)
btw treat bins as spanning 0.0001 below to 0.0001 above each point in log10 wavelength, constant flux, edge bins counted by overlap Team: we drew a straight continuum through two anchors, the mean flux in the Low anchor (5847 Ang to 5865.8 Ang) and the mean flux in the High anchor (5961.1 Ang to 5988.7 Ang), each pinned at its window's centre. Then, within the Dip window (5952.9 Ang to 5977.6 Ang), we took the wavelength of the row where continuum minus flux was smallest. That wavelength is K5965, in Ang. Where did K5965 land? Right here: 5962.51 Ang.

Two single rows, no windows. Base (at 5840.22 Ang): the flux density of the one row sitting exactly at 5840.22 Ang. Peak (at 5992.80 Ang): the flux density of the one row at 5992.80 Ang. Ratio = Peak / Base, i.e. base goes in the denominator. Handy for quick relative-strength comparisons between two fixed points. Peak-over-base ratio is 1.16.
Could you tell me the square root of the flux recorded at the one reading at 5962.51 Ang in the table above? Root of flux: 1.94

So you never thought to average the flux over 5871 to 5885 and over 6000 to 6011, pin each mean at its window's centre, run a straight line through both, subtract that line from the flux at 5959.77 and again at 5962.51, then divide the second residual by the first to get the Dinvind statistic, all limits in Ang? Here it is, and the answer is 2.4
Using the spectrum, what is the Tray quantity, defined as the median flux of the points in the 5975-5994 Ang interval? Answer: 3.83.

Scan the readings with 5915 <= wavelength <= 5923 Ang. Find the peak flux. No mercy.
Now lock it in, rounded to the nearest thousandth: 4.082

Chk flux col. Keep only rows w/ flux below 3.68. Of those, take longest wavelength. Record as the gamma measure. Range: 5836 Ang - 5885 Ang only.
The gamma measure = 5883.41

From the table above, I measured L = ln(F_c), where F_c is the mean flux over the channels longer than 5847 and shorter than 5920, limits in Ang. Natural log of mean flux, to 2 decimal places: 1.23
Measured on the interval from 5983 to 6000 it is 1.39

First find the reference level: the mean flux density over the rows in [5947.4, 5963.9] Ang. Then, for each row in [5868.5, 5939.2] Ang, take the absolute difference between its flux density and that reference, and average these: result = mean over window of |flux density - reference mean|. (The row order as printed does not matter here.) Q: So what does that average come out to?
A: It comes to 0.39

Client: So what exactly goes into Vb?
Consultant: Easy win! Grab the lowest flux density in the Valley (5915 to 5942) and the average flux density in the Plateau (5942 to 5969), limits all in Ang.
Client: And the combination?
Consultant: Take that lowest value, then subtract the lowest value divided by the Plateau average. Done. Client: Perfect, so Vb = 2.12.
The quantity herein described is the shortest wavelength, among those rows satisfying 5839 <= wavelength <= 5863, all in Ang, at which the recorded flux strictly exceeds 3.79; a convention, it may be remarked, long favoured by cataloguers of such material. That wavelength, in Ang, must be 5845.60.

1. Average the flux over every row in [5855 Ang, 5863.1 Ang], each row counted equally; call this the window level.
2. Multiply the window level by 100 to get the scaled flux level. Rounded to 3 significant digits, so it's 387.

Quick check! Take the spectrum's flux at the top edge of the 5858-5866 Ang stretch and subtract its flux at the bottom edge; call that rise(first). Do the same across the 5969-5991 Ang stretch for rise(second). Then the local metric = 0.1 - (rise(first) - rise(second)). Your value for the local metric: 1.6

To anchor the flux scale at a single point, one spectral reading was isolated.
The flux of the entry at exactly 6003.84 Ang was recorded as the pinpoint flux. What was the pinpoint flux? 3.42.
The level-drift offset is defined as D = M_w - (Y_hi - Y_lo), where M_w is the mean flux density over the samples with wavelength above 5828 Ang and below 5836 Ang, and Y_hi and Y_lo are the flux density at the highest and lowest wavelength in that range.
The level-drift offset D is 4.29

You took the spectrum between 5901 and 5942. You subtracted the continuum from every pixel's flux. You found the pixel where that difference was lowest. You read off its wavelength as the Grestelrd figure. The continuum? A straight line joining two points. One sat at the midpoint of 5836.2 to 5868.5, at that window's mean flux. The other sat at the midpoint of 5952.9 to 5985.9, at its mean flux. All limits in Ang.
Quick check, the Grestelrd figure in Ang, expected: 5926.93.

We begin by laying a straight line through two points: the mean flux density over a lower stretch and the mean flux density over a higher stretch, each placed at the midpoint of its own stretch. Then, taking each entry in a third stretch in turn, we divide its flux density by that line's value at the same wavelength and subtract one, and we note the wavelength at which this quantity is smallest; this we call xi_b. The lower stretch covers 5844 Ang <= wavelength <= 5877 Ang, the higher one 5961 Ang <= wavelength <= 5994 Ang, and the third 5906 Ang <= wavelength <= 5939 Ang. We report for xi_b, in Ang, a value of 5926.93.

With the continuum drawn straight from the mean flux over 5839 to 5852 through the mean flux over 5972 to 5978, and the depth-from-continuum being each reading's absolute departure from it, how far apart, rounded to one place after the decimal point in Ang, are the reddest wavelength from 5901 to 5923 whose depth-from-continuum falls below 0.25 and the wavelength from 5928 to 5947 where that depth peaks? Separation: 16.4 Ang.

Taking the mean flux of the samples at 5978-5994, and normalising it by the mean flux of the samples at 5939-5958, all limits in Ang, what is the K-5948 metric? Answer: 1.09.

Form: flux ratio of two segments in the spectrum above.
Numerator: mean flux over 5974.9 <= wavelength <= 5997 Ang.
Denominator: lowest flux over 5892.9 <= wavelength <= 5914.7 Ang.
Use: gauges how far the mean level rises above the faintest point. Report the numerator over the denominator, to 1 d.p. 1.6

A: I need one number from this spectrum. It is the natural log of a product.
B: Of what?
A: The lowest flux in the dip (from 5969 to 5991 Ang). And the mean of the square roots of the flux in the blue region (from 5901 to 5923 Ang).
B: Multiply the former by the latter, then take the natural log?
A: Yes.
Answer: 1.86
